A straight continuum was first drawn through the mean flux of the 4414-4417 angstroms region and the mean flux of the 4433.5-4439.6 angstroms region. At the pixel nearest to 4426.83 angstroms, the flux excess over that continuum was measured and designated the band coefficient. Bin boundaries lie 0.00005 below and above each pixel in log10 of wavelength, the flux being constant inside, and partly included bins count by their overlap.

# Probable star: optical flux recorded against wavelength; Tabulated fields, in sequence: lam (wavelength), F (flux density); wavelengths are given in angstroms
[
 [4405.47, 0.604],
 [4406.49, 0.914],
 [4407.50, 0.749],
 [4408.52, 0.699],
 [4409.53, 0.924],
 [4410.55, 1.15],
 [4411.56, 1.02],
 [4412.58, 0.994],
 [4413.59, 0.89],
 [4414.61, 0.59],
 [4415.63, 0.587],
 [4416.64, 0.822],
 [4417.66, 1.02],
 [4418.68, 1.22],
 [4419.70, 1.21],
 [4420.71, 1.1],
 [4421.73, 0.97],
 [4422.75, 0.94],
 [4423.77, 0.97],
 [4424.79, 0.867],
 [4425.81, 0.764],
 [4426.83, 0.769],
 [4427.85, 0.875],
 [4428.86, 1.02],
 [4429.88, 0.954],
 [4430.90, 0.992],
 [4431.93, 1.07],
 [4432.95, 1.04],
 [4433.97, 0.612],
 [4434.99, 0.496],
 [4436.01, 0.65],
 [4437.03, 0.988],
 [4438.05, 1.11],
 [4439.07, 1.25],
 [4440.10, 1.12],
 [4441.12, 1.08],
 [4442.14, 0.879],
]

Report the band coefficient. 0.00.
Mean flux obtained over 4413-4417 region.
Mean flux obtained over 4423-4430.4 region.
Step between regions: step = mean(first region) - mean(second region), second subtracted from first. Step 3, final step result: -0.17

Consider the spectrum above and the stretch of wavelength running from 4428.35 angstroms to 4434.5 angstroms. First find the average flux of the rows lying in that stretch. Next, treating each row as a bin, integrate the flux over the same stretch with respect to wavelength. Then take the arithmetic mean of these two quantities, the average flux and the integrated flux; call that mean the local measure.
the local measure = 3.38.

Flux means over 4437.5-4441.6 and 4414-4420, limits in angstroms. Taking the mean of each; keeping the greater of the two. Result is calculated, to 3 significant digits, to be 1.14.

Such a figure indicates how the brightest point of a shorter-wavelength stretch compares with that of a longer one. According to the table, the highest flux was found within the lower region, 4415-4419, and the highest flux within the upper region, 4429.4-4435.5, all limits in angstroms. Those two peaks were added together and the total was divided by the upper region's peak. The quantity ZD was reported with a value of 2.14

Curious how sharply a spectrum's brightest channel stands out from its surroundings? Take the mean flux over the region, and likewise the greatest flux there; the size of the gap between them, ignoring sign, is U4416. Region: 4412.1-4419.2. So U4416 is 0.35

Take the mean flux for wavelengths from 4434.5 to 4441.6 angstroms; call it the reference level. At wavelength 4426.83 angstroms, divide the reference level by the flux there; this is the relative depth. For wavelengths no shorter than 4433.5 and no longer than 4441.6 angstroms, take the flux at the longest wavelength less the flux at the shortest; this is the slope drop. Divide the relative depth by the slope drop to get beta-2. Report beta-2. 3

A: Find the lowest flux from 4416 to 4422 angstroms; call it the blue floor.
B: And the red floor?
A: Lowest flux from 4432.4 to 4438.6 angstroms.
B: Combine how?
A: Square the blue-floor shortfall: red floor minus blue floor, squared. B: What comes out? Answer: 0.11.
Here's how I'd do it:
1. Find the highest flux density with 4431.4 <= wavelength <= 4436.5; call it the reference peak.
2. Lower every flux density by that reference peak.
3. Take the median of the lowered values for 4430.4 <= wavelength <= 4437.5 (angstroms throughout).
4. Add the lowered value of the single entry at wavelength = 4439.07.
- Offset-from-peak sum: 0.098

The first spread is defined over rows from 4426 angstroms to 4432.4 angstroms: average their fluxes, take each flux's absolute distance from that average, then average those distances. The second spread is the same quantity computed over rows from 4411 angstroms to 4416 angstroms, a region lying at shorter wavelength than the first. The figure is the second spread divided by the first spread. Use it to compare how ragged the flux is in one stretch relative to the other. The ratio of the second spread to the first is 2.2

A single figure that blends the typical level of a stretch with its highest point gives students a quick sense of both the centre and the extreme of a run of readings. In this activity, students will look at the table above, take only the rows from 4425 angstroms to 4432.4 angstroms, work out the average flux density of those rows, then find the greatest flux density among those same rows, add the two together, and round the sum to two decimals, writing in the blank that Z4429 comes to 1.99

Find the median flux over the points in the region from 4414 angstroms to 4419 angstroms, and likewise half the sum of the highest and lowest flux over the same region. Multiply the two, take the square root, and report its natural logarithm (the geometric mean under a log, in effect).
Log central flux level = -0.149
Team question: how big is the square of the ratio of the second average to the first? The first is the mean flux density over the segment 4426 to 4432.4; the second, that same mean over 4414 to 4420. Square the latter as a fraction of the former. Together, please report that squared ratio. 0.92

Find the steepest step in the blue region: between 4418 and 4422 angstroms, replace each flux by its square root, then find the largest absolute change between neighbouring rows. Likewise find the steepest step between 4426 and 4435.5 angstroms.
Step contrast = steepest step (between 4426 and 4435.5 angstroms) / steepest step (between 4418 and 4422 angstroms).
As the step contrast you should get 3.7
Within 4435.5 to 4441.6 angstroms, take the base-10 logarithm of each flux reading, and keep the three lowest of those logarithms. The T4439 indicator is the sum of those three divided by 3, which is -0.053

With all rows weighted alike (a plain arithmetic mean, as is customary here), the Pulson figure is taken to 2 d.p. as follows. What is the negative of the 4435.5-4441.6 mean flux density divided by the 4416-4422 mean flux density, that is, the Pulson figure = -0.98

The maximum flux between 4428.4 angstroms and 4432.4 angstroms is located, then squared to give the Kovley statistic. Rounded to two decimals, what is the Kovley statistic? 1.14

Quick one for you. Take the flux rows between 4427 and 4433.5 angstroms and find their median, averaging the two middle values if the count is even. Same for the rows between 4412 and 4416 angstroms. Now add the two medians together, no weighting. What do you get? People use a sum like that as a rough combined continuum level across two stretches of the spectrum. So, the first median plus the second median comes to 1.7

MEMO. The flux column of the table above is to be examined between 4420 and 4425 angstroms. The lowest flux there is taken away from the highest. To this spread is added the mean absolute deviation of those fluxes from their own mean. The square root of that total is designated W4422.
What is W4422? 0.53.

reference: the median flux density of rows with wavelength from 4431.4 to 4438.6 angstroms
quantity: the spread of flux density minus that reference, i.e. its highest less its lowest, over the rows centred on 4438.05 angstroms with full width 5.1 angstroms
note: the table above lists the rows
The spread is 0.6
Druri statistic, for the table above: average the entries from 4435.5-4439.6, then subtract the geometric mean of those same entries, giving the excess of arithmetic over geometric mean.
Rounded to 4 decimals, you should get 0.0279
